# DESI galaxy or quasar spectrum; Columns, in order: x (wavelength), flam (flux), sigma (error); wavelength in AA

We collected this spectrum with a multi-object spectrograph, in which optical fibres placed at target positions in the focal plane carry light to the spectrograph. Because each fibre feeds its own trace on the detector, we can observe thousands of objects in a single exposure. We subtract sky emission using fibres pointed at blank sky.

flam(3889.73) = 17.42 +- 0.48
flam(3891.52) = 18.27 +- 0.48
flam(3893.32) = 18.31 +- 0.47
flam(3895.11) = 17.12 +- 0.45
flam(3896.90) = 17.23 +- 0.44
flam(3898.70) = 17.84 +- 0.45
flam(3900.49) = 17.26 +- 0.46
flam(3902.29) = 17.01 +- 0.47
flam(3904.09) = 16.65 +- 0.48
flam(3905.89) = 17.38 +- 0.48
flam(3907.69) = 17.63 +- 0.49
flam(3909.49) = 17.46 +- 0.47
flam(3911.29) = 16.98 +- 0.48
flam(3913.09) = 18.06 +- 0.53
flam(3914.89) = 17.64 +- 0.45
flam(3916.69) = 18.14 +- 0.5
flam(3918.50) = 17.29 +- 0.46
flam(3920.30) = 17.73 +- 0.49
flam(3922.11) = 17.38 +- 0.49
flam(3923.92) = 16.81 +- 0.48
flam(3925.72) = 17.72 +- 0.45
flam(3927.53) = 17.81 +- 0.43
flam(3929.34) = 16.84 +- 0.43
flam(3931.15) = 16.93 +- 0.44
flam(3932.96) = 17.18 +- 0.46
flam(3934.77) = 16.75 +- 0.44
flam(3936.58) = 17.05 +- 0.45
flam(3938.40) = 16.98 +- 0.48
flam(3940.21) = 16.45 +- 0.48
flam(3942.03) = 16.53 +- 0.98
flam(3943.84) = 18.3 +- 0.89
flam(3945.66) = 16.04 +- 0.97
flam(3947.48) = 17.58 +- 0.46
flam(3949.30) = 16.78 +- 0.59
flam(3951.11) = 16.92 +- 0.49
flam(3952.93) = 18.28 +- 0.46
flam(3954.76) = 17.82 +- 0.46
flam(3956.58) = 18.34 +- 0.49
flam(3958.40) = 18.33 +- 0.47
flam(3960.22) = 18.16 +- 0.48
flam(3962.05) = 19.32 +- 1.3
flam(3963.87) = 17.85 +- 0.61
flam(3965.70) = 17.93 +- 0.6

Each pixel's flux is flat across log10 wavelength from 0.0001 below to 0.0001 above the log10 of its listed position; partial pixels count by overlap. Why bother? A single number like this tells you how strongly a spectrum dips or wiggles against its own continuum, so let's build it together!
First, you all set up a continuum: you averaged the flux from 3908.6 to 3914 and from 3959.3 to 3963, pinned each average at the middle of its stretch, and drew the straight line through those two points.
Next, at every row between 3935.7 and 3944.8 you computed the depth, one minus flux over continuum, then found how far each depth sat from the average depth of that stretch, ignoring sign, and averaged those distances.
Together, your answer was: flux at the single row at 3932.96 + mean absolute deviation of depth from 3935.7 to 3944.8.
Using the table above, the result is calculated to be 17.2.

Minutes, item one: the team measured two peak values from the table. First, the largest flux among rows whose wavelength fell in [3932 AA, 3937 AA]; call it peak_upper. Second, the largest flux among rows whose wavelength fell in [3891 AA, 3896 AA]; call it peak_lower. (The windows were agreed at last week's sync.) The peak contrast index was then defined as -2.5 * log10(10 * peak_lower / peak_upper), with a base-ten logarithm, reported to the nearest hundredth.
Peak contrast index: -2.57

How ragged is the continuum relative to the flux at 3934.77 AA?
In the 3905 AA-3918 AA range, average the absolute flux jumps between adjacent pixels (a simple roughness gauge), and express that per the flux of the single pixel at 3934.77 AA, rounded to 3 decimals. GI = 0.029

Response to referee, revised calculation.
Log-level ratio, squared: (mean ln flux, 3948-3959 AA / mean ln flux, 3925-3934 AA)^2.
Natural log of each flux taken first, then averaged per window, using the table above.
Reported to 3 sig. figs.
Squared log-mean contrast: 1.02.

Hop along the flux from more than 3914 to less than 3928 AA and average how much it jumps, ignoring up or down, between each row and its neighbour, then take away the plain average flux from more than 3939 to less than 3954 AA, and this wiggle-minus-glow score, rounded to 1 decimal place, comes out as -16.6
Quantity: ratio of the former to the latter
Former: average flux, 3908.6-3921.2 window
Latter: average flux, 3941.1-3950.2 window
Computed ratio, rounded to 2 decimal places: 1.03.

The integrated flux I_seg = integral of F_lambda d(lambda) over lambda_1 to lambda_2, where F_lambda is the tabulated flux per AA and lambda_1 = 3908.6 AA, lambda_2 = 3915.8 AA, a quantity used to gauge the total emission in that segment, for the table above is 126.4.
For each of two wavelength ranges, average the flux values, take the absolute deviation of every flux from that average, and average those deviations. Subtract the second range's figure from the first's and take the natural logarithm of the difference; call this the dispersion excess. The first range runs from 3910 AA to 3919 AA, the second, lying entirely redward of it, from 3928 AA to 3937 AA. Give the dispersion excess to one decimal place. -1.4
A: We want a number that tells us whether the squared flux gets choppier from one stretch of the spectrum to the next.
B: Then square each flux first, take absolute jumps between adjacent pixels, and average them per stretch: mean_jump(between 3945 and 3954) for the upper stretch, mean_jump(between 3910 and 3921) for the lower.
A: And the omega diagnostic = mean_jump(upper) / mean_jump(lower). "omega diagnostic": 1.4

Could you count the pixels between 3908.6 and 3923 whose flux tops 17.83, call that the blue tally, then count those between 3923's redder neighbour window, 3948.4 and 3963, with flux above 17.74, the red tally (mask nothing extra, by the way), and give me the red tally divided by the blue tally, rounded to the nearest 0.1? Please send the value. 3.0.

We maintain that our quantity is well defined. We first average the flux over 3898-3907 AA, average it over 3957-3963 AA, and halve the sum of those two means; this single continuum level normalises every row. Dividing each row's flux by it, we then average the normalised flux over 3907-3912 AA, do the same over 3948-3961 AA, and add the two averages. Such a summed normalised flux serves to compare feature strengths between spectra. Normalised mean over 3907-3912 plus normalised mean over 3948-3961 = 1.96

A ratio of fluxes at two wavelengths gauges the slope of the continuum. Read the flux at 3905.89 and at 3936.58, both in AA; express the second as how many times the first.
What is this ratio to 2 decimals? 0.98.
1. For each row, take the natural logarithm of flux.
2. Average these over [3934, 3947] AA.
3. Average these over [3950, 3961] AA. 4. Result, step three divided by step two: 1.02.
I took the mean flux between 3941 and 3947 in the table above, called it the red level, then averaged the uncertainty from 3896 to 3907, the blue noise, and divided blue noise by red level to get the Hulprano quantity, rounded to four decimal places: 0.0273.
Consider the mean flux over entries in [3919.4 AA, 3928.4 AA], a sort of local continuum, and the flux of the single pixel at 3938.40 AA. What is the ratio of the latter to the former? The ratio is 0.97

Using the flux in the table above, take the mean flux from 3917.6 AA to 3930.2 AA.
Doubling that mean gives 34.7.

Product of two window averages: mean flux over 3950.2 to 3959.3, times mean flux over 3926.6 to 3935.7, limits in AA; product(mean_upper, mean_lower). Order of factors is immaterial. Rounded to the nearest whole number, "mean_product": 307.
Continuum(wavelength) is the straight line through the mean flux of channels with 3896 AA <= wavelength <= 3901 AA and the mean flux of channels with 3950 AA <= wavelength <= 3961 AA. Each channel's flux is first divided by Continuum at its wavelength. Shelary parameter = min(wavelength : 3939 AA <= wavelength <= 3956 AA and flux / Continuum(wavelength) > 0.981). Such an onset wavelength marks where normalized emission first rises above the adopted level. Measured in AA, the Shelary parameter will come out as 3943.84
